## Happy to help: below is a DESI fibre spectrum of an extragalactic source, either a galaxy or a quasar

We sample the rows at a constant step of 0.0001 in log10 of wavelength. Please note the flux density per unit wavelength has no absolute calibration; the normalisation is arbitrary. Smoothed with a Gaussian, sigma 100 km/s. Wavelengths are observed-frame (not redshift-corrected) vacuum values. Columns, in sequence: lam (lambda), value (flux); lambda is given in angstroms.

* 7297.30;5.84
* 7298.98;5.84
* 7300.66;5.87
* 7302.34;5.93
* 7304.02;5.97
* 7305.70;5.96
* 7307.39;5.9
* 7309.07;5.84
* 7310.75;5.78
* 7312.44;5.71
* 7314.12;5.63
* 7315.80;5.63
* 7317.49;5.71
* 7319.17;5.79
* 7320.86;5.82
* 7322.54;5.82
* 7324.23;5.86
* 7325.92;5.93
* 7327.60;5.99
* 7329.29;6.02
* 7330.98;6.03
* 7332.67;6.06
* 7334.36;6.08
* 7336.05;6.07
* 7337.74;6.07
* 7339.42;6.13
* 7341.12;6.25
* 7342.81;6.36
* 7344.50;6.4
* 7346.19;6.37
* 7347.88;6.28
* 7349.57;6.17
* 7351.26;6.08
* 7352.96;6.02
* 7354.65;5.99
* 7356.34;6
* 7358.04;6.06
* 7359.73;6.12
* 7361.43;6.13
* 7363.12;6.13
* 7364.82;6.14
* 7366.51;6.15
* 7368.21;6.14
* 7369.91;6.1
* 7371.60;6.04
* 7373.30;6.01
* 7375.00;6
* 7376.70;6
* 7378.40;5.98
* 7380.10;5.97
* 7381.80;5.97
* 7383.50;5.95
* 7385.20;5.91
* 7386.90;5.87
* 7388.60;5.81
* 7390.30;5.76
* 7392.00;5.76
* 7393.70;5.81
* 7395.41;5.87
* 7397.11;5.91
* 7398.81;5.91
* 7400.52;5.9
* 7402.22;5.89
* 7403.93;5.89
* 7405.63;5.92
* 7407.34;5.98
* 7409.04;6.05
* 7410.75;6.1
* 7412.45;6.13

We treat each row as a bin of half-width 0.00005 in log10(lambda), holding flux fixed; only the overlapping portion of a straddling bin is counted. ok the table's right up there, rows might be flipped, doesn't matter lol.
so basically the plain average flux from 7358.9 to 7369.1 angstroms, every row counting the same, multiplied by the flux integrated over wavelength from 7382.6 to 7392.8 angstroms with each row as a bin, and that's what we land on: 366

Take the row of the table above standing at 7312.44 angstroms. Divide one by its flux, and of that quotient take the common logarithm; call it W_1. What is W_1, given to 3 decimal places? -0.757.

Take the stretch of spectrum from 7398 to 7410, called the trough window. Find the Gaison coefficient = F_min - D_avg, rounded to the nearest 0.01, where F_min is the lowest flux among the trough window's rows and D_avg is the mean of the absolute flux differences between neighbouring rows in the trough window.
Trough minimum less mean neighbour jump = 5.86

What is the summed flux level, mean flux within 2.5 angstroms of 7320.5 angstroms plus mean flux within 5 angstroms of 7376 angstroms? 11.8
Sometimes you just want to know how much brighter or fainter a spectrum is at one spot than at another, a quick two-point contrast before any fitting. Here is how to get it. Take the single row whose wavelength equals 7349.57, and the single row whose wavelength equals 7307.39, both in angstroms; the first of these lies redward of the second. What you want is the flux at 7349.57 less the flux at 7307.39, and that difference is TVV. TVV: 0.27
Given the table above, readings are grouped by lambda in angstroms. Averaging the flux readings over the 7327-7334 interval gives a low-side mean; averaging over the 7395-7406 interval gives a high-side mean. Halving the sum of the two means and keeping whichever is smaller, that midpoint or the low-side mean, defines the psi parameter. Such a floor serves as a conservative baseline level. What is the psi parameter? 5.96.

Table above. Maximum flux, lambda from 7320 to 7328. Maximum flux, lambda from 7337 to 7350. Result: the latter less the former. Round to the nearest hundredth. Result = 0.41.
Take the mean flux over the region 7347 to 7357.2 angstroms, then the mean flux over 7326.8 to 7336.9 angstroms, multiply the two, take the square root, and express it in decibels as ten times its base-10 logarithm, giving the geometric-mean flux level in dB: 7.83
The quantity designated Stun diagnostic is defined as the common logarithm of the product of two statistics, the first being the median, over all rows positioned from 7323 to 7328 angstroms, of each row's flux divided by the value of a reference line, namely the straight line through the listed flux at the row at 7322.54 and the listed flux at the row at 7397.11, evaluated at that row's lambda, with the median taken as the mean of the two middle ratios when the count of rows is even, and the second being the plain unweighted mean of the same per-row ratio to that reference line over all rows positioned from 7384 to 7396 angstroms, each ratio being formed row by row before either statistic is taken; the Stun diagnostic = 0.00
